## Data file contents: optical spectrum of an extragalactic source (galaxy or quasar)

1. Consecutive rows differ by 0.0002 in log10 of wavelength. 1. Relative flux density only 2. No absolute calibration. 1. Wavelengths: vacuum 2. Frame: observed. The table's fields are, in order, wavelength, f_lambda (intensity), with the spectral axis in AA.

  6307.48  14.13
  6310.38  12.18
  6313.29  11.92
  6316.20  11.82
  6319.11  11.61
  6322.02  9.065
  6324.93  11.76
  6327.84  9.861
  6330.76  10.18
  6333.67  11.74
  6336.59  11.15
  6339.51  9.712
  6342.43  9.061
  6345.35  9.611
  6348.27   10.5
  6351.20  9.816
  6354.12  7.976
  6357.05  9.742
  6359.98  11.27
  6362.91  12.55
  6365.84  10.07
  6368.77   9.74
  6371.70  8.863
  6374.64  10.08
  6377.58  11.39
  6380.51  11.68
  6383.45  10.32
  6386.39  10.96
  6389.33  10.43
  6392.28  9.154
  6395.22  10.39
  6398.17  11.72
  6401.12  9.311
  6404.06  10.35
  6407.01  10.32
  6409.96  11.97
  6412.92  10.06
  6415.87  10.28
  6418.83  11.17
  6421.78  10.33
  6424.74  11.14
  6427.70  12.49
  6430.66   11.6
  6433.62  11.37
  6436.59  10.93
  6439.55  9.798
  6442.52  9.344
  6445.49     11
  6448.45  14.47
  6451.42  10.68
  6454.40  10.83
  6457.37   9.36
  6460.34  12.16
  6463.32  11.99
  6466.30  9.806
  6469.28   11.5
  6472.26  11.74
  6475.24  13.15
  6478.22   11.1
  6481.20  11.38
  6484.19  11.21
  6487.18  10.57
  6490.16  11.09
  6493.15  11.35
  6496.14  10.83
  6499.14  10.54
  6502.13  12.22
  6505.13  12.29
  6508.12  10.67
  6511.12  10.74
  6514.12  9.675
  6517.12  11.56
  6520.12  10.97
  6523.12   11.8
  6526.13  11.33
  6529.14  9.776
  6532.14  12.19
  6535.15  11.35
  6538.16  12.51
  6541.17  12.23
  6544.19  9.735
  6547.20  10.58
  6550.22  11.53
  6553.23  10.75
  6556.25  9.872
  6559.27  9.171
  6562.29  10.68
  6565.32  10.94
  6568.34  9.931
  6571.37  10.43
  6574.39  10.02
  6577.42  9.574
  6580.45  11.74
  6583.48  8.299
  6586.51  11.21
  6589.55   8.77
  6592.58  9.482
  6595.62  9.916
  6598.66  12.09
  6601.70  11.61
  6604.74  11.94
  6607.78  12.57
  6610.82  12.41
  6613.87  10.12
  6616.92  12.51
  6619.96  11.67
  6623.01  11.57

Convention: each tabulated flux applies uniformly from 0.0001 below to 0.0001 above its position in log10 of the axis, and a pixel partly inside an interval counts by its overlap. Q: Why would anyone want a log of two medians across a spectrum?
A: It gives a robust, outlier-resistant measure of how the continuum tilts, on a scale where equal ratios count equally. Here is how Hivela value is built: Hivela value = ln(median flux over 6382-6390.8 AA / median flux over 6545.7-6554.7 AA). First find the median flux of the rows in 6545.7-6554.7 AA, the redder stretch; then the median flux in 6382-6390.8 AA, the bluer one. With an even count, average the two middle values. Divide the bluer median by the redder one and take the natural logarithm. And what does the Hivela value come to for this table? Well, -0.03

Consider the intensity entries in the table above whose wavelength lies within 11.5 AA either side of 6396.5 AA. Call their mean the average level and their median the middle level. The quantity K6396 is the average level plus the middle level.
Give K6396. 20.7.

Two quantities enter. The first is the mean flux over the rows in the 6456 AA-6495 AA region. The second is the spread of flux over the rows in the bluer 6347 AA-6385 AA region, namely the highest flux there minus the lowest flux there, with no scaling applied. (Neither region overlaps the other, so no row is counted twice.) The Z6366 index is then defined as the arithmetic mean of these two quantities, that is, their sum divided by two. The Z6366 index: 7.9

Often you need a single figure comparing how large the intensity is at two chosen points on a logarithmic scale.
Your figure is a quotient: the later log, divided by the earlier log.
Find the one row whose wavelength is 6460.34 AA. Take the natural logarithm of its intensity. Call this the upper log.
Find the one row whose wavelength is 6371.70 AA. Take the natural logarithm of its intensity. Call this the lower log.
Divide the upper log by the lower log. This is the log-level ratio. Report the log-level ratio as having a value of 1.145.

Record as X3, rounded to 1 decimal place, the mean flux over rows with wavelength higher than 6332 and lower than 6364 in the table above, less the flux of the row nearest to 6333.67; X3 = -1.5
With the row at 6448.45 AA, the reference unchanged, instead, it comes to -4.2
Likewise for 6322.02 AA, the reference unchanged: 1.2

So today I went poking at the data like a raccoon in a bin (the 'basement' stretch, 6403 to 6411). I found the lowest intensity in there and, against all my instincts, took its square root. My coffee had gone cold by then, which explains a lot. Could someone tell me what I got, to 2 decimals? 3.21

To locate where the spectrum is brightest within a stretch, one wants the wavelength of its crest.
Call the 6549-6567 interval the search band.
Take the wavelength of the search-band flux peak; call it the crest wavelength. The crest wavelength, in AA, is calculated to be 6550.22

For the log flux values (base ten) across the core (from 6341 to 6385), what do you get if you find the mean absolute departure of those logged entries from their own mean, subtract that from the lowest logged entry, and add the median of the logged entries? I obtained 1.87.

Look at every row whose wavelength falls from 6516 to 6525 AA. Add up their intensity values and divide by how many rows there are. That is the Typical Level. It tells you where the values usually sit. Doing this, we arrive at 11.4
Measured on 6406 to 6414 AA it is 10.8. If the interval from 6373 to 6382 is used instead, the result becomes 11.0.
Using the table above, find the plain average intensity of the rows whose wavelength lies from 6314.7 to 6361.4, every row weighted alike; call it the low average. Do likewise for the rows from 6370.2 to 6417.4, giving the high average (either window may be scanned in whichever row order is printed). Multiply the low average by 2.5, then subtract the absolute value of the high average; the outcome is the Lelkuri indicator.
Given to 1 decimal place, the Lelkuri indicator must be 15.3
